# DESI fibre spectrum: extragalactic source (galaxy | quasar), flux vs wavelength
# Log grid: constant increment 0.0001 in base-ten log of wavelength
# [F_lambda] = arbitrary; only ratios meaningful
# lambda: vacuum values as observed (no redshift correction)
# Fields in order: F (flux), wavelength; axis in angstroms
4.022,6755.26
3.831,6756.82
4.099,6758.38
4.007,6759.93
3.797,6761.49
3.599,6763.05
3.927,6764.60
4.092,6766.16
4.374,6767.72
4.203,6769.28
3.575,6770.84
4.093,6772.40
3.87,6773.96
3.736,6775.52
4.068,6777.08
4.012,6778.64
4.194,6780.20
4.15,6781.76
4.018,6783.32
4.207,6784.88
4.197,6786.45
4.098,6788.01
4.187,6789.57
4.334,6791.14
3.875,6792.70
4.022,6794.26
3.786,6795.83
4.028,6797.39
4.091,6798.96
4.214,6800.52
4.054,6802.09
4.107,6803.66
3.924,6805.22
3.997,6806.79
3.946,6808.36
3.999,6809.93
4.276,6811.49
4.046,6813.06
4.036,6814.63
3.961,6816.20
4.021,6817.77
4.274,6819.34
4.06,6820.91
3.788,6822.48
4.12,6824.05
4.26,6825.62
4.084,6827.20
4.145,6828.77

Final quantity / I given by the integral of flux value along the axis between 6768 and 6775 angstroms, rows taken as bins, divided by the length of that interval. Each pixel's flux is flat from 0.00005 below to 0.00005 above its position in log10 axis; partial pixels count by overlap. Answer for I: 3.96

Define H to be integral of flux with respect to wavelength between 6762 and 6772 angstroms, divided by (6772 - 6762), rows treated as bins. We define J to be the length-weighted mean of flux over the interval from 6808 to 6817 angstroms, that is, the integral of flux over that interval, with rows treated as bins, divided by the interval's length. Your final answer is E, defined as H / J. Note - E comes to 0.98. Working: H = 3.96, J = 4.05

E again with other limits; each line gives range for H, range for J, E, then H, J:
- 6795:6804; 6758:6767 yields 1.03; 4.04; 3.92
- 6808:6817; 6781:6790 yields 0.98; 4.05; 4.14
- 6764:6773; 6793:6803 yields 1.00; 4.04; 4.02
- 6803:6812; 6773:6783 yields 1.01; 4.04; 4.01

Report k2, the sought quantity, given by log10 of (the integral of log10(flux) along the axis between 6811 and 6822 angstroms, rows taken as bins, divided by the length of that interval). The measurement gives -0.214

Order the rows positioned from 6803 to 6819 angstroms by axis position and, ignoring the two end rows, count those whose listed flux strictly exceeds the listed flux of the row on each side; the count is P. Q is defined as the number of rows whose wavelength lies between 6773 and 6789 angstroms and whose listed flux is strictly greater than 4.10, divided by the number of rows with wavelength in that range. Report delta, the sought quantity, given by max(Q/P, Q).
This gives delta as 0.40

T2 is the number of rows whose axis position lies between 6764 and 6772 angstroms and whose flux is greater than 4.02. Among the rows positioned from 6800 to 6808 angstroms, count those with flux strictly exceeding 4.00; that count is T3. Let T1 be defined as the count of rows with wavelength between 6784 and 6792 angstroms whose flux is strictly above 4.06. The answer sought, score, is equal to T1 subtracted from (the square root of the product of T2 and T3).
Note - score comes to -2.0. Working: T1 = 5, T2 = 3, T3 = 3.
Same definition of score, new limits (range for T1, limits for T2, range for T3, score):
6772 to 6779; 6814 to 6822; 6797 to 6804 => 2.5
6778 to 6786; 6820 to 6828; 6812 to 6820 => 1.0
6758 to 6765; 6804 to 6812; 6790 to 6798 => 0.7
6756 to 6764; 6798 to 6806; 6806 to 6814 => 1.8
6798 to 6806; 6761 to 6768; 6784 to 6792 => 0.2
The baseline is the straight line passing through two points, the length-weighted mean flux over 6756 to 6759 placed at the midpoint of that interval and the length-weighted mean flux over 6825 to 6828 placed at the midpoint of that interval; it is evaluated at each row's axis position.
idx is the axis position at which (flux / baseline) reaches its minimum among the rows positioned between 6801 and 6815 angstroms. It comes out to 6805.22 angstroms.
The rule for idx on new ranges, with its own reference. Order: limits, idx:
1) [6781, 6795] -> 6792.70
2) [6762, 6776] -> 6770.84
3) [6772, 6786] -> 6775.52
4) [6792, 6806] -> 6795.83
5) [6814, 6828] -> 6822.48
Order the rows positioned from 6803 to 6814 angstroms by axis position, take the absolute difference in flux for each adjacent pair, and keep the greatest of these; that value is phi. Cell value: 0.28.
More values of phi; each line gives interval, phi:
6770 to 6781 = 0.52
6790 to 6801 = 0.46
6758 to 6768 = 0.33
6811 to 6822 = 0.25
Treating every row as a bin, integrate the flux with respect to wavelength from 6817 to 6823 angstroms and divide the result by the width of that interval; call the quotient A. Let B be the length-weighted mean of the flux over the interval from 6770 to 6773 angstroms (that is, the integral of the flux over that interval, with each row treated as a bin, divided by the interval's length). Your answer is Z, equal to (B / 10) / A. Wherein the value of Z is 0.094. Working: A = 4.05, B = 3.82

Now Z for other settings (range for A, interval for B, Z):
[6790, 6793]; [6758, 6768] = 0.096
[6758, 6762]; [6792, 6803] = 0.101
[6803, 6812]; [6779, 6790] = 0.103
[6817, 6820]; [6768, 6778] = 0.095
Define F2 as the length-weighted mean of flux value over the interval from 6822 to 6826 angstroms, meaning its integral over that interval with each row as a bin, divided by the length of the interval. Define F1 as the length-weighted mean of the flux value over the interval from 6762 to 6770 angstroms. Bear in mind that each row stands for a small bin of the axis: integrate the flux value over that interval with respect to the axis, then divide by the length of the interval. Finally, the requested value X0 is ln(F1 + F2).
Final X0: 2.09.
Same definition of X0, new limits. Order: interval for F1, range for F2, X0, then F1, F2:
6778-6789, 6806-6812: 2.10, 4.13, 4.04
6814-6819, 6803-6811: 2.08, 4.03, 4.01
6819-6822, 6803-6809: 2.09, 4.11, 3.99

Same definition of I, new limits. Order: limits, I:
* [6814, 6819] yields 4.03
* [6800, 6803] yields 4.12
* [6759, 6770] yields 4.00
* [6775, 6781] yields 4.02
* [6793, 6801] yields 4.01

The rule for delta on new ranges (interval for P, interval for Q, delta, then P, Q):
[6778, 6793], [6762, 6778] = 0.20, 3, 0.20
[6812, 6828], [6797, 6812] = 0.30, 2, 0.30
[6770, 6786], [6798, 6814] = 0.30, 3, 0.30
